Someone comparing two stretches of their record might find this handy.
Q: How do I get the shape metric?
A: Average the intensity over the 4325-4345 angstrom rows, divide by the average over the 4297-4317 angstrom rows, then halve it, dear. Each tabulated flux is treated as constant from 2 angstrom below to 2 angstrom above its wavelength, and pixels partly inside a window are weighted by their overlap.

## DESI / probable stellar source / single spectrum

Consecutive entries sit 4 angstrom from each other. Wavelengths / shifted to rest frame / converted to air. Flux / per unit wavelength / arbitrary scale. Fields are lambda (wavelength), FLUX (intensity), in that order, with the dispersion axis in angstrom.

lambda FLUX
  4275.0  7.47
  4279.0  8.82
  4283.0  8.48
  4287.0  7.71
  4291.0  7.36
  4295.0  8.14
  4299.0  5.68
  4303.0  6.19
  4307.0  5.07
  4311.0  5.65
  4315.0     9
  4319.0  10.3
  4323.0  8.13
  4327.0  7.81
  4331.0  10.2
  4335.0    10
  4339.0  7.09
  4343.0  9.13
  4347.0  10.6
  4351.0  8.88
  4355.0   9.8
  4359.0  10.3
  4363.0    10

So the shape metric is 0.70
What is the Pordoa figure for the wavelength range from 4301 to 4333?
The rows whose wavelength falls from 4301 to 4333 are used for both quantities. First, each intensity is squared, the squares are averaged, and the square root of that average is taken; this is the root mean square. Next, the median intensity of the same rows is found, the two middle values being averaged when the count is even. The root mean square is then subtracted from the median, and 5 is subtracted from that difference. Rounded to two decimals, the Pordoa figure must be -5.05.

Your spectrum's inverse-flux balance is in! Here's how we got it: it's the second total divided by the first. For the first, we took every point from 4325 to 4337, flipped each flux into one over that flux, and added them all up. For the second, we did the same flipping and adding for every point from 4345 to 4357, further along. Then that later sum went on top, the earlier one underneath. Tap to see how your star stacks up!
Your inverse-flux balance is 0.95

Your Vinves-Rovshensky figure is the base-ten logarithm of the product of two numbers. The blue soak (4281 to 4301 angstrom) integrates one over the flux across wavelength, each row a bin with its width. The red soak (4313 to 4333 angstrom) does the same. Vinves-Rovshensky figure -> 0.78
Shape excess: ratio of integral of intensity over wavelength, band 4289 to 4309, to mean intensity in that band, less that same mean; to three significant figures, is 13.5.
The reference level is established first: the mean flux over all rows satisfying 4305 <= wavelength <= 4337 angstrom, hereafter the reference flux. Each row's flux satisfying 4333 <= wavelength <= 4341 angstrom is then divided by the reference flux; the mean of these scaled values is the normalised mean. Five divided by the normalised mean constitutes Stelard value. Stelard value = 4.8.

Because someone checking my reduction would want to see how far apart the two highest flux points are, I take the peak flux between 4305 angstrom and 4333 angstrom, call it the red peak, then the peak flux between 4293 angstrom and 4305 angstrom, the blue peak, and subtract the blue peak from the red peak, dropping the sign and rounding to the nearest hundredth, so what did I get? 2.16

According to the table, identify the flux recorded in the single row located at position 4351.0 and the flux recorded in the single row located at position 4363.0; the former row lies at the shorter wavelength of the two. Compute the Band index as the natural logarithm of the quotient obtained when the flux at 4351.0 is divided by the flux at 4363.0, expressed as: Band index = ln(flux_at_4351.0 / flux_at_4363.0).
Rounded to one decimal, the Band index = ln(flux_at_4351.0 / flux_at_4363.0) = -0.1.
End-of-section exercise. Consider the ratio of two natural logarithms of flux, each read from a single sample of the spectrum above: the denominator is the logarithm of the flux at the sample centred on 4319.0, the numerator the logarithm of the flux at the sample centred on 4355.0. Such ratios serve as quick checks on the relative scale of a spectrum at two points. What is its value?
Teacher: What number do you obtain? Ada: 1.0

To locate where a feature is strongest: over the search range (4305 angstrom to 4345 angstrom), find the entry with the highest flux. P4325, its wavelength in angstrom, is 4319.0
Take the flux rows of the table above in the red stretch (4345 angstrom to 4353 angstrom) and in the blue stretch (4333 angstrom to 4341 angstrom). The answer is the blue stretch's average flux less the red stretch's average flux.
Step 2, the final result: -1.2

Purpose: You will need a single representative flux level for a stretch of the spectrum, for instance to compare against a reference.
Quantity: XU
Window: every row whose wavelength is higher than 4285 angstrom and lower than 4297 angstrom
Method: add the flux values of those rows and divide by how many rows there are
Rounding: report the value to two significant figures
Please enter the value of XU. 7.7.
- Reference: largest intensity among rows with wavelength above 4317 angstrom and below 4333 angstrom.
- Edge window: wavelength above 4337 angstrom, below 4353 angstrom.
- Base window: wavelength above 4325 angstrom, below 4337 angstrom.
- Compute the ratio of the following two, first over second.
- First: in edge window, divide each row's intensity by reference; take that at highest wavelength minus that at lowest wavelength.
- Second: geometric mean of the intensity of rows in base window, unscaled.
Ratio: 0.019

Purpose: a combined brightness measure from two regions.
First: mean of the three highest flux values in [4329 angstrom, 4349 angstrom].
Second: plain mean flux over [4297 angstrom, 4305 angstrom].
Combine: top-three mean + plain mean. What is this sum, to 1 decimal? 16.2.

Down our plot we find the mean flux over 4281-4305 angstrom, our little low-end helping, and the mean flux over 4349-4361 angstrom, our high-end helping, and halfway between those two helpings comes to 8.5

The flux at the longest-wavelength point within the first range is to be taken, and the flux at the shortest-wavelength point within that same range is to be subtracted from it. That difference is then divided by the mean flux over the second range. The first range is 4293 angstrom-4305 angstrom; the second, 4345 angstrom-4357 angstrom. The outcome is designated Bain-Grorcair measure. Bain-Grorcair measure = -0.2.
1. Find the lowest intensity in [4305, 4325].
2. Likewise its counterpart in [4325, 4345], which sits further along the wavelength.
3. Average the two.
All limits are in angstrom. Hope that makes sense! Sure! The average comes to 6.1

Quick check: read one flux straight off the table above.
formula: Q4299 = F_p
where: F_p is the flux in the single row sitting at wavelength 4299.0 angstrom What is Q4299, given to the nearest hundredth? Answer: 5.68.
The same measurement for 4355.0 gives 9.80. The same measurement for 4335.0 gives 10.00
